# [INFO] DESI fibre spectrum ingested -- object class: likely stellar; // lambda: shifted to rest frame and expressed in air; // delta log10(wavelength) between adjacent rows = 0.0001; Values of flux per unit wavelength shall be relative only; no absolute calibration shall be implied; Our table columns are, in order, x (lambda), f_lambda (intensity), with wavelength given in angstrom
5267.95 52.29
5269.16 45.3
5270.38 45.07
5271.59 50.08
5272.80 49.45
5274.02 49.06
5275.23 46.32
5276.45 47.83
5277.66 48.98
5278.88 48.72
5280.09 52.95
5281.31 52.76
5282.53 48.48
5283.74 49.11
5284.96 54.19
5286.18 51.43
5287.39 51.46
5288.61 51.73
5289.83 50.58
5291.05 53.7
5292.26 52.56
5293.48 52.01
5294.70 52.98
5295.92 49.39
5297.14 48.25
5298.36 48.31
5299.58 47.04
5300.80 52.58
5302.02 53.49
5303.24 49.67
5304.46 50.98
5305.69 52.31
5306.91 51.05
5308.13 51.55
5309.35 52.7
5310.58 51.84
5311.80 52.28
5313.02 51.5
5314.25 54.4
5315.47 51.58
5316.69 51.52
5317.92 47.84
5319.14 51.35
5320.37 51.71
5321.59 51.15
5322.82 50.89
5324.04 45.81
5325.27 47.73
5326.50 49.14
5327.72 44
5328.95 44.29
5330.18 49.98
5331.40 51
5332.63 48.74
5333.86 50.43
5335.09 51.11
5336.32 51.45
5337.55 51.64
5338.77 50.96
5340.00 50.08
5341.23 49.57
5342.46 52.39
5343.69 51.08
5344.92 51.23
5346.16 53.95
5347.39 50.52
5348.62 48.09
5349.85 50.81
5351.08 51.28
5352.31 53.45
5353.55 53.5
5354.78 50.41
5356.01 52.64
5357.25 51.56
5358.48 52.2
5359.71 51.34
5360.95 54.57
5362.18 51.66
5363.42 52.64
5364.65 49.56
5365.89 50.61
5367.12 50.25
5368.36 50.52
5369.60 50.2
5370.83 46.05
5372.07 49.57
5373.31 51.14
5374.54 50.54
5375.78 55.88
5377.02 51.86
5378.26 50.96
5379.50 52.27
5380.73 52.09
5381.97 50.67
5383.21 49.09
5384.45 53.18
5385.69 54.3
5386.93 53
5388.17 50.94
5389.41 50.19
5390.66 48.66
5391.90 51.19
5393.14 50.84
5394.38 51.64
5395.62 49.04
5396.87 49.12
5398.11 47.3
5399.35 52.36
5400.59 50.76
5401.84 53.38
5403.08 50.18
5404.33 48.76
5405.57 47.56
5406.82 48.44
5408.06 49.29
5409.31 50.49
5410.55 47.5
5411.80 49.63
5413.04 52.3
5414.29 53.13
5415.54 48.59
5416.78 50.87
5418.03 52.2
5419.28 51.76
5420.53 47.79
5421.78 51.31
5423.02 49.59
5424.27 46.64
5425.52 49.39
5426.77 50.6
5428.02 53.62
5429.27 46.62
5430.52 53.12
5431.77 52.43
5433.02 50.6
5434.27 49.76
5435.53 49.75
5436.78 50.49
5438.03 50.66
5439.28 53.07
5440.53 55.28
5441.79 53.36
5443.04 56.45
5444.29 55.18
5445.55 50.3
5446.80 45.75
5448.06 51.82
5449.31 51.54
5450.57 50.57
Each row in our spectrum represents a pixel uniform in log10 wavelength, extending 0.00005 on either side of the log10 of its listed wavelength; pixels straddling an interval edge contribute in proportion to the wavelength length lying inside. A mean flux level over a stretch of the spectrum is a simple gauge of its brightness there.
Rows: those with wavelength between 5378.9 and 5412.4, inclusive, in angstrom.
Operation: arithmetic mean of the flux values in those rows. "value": 50.4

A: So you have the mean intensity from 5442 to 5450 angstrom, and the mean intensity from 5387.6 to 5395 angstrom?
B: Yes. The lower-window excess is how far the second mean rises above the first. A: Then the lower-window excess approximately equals -1.3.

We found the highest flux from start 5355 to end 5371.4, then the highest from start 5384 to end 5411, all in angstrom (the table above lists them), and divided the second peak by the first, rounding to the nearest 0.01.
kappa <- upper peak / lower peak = 1.00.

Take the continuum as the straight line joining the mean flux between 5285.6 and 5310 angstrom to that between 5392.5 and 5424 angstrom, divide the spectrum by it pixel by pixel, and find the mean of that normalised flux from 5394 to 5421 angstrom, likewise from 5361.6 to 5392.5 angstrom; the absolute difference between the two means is 0.014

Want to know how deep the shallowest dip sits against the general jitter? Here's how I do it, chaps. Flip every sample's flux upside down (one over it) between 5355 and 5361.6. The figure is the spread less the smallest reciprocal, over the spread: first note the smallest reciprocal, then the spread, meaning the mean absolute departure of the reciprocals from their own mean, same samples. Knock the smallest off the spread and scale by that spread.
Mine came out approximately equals -55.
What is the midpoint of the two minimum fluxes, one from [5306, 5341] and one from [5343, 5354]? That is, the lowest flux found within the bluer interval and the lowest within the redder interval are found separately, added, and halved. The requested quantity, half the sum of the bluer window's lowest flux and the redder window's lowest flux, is 46.0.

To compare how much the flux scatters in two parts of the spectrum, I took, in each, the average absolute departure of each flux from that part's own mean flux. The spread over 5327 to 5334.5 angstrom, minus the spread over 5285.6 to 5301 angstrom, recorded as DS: 0.9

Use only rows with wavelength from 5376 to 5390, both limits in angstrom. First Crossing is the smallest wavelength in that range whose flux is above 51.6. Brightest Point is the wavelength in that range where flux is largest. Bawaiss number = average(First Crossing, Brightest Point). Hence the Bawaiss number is 5381.4 angstrom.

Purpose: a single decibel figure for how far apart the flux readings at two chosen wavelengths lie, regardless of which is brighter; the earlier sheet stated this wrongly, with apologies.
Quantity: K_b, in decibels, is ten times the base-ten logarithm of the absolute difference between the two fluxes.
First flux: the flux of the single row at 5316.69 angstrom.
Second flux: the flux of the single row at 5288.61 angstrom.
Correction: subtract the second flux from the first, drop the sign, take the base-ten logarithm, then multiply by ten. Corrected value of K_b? -7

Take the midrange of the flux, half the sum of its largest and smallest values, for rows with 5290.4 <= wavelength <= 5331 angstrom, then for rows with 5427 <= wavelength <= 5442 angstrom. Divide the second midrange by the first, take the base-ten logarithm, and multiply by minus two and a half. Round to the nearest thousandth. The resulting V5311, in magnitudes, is -0.038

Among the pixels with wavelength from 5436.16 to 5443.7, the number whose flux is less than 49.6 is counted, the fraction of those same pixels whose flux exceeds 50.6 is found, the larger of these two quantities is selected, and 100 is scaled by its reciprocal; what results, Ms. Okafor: 120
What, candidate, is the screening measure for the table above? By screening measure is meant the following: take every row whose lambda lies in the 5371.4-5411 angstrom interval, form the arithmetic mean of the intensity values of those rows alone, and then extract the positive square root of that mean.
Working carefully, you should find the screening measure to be 7.12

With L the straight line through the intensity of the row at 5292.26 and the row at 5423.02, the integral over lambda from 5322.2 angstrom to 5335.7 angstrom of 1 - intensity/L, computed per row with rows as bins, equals 0.85 angstrom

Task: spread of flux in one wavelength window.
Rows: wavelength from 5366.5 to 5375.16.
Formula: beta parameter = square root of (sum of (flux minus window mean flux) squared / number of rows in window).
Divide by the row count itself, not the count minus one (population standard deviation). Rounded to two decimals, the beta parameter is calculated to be 1.57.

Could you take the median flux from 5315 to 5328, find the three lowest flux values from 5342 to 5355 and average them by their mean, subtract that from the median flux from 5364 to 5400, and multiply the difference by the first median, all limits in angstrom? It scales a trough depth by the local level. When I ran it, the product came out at 51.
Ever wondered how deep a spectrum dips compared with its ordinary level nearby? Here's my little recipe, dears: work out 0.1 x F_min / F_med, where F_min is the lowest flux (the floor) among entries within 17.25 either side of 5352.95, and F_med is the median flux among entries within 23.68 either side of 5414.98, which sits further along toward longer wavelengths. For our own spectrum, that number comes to 0.095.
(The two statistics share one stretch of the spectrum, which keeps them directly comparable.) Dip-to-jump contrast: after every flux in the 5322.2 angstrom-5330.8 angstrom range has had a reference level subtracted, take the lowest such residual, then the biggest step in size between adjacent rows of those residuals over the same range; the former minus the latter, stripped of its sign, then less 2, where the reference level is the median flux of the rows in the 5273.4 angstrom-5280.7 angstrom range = 8.5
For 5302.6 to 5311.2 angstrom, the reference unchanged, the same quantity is -1.5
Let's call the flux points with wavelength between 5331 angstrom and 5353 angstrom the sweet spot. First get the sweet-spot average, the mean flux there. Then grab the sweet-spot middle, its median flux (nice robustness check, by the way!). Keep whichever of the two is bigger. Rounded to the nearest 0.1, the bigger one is 51.0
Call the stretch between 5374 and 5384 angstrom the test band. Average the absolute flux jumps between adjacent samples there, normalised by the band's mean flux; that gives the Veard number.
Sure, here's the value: 0.041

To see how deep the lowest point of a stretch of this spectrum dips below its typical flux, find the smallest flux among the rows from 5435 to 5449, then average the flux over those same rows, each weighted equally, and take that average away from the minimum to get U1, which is -6.3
